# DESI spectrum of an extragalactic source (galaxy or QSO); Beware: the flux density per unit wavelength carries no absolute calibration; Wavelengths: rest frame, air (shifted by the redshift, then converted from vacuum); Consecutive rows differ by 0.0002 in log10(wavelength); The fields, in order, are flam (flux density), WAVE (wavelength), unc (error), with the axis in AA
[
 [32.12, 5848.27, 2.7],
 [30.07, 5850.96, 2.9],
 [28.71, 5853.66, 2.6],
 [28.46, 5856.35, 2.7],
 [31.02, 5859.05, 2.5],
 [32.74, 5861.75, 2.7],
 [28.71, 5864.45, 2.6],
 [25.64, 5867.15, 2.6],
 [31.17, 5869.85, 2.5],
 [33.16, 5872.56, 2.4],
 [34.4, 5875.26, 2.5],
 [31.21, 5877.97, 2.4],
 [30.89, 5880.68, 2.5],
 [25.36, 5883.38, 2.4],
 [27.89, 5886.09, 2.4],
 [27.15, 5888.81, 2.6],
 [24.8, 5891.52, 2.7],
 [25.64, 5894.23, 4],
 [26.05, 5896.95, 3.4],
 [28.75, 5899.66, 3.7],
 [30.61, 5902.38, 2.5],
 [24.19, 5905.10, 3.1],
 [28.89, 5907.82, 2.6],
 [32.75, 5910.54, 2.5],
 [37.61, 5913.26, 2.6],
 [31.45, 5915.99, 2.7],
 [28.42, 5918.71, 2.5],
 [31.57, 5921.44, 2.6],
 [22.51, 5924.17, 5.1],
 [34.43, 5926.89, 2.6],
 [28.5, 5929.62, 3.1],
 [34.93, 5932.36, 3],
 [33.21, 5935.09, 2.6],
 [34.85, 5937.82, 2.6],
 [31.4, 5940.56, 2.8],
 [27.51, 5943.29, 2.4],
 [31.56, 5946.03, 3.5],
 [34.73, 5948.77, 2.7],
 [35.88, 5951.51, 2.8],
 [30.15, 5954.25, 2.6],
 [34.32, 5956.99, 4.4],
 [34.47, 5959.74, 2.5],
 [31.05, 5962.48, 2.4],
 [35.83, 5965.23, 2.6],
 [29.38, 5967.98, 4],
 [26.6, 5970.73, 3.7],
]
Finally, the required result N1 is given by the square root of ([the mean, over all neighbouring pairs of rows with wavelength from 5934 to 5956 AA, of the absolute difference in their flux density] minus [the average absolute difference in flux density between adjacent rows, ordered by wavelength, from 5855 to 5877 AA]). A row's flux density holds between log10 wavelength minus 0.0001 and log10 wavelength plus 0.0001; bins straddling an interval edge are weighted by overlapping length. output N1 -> 0.65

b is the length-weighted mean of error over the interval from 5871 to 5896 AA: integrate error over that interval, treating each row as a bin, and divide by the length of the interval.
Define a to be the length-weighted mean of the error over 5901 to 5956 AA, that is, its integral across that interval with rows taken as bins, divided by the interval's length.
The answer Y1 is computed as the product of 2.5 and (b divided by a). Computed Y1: 2.33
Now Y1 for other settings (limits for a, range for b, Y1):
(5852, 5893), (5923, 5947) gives 3.00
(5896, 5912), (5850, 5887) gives 2.16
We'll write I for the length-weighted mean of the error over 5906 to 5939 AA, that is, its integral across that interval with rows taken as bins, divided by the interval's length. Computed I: 2.88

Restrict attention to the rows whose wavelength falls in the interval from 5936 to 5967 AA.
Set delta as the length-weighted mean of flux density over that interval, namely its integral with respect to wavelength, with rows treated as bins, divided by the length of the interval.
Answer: 32.8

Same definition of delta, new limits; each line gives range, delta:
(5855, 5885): 30.2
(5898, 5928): 30.0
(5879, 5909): 27.3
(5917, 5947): 30.8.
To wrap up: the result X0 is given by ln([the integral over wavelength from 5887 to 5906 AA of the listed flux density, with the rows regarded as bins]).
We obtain 6.23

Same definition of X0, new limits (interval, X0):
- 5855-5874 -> 6.35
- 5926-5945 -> 6.41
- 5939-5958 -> 6.42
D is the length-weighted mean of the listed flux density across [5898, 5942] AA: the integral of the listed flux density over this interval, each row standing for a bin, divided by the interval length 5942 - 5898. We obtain 30.8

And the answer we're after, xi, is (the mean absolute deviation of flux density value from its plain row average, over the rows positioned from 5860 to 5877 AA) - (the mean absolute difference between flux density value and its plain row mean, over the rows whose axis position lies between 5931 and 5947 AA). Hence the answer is 0.4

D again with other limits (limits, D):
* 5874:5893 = 28.8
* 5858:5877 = 31.0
